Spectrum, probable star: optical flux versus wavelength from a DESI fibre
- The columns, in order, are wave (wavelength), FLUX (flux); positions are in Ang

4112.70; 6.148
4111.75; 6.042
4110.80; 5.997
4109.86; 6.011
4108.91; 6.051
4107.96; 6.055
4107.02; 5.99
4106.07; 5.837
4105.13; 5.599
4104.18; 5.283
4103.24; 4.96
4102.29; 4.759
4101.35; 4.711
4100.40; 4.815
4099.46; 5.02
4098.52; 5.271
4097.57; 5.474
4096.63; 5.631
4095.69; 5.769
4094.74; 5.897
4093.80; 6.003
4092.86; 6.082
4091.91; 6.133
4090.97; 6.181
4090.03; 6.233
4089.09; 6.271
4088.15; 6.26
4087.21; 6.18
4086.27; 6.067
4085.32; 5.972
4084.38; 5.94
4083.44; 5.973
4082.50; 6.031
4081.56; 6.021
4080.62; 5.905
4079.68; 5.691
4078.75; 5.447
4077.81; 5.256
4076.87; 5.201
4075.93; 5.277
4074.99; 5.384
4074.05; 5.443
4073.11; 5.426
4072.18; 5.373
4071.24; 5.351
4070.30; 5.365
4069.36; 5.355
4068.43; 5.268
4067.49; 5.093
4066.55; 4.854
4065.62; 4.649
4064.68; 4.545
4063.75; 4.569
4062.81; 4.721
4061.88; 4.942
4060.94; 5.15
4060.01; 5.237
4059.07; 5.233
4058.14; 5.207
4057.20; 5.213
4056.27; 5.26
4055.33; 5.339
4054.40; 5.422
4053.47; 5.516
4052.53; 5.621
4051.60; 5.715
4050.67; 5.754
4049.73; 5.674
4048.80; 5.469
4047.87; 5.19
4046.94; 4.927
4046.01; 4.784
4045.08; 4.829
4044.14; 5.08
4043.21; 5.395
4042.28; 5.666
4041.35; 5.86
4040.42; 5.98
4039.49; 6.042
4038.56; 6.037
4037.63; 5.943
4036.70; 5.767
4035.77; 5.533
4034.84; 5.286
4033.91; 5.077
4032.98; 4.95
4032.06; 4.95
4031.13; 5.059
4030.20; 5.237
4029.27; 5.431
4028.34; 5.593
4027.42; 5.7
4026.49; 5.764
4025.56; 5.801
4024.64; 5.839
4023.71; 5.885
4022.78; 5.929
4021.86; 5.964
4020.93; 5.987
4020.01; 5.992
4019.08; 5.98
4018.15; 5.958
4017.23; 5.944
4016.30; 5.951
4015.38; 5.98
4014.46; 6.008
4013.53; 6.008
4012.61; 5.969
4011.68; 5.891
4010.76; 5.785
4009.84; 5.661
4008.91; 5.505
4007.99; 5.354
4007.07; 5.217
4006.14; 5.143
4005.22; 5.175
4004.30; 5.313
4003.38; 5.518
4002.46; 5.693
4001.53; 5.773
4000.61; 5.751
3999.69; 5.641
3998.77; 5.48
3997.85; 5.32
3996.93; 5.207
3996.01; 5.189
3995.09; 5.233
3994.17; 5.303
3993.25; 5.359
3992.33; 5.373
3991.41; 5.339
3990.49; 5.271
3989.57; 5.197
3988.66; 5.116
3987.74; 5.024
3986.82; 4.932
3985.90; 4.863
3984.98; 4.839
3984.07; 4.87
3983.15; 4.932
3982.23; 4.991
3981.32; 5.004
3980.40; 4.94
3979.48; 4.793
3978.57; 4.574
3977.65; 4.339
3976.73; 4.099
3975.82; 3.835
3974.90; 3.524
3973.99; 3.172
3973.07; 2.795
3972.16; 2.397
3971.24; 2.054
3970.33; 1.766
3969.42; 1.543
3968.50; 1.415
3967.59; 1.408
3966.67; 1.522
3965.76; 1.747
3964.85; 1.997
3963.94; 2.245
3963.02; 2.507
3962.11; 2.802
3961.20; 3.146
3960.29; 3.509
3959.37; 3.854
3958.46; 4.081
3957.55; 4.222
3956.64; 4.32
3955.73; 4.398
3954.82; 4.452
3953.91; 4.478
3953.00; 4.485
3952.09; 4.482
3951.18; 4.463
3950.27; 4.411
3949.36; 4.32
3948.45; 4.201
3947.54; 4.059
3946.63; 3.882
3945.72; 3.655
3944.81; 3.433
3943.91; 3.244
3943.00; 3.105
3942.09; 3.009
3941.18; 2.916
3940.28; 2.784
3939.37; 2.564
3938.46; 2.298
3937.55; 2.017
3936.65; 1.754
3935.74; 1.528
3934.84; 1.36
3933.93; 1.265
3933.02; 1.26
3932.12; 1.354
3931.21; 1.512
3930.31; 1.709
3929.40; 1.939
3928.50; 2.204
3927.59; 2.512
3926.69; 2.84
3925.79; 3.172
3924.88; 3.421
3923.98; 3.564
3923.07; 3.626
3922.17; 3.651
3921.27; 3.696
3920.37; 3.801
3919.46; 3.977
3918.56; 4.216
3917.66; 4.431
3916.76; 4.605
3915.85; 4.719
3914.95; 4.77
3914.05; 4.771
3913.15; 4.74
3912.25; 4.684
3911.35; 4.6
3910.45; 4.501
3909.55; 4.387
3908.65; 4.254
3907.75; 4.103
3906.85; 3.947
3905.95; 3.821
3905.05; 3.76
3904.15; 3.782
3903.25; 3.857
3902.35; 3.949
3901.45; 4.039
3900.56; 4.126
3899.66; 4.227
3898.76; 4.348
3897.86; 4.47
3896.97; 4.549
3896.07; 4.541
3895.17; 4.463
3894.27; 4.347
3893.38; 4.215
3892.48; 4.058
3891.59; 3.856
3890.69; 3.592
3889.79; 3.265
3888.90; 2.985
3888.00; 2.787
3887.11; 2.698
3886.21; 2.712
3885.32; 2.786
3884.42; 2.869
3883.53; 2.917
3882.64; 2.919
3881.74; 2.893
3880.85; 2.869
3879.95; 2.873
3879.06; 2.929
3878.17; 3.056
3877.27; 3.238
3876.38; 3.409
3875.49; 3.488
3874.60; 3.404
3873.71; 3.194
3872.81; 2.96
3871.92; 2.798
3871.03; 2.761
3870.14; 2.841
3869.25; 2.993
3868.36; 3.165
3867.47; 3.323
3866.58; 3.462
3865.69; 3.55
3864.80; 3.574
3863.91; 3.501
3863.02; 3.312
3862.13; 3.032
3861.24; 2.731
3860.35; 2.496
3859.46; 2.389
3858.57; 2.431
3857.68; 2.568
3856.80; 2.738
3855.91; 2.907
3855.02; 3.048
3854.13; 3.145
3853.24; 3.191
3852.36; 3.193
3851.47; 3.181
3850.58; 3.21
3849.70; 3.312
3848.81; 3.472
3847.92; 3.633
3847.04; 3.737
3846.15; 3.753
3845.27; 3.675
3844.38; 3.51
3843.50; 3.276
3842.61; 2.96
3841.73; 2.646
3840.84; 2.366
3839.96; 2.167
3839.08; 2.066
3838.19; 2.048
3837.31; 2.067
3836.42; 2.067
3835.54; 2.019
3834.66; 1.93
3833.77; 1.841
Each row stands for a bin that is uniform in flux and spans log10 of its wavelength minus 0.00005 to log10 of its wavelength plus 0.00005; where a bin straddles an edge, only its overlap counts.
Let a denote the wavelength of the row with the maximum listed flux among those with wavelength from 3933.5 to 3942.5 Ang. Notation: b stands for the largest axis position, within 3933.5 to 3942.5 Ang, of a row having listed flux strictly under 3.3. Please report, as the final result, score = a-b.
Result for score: 0.0 Ang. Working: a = 3942.09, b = 3942.09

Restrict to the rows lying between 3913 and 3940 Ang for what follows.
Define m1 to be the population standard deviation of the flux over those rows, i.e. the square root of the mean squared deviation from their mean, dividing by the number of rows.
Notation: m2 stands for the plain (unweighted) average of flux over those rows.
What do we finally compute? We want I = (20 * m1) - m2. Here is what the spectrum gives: 21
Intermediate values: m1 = 1.22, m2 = 3.0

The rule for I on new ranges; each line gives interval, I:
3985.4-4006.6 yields -1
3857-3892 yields 4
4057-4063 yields -1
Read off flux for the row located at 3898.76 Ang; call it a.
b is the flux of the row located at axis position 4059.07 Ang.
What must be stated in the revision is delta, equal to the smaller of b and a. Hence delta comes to 4.3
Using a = 4.348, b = 5.233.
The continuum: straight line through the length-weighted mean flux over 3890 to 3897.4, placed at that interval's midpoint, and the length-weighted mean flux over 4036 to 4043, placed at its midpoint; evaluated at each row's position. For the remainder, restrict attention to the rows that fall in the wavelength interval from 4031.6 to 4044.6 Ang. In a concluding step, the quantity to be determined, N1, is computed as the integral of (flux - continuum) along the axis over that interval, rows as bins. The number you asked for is -4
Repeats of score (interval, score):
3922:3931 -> -8.1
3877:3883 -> -5.4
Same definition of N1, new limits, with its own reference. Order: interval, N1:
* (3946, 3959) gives -7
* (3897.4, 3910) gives -3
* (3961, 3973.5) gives -37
